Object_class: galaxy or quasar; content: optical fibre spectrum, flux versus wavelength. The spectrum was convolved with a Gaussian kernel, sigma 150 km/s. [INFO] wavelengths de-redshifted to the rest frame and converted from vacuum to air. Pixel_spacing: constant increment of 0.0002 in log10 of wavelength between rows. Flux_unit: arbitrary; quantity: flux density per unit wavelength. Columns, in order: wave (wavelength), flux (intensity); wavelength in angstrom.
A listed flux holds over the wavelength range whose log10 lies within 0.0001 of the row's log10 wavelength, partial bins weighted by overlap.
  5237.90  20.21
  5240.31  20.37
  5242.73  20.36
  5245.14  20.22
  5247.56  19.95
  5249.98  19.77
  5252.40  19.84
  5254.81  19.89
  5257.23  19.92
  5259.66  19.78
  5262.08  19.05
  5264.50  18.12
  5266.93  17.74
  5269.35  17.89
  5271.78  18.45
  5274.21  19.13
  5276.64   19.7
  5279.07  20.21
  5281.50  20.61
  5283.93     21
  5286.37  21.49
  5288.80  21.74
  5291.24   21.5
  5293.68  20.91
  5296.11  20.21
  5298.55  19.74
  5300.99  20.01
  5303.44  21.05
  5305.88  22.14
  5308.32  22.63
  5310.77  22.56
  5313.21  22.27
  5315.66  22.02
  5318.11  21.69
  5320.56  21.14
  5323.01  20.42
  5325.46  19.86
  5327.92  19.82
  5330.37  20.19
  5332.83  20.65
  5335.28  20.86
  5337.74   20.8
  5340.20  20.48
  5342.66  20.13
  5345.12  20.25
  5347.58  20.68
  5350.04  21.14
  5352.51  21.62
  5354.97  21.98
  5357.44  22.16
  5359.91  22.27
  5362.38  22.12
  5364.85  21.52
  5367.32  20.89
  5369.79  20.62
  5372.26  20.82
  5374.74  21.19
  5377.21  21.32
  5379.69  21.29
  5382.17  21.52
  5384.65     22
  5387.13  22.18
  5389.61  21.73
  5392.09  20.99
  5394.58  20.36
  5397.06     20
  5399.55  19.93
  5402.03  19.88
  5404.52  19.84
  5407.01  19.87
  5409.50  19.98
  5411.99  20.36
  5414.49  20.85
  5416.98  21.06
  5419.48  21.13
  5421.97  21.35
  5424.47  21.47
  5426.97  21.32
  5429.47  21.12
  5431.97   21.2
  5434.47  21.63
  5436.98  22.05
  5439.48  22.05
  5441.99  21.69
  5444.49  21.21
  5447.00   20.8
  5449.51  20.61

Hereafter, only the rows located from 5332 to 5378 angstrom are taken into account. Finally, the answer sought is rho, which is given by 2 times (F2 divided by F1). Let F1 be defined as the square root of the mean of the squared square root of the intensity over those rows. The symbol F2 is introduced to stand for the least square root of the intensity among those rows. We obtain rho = 1.95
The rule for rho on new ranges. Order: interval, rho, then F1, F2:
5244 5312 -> 1.87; 4.49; 4.21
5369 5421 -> 1.95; 4.56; 4.45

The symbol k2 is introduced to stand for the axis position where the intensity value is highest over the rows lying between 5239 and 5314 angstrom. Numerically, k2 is 5308.32 angstrom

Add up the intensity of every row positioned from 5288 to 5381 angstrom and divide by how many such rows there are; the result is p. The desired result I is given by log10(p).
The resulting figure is 1.32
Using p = 21.1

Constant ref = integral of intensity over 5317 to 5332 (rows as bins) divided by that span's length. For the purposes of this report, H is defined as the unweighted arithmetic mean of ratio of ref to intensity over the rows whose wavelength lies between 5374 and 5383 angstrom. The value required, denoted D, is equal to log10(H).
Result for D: -0.017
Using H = 0.96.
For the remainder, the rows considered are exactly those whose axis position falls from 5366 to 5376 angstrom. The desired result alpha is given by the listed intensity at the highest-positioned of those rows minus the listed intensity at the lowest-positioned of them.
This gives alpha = 0.3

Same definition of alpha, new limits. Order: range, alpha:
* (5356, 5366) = -0.6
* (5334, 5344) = -0.7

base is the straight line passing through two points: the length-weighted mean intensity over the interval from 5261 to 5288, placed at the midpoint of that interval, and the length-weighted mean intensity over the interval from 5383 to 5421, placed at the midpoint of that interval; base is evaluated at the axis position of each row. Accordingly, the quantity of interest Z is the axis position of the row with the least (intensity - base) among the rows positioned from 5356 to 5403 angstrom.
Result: 5402.03 angstrom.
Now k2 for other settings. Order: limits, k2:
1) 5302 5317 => 5308.32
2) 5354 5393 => 5359.91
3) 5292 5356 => 5308.32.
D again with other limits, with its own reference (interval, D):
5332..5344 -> -0.002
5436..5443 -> -0.029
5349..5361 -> -0.027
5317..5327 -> -0.005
